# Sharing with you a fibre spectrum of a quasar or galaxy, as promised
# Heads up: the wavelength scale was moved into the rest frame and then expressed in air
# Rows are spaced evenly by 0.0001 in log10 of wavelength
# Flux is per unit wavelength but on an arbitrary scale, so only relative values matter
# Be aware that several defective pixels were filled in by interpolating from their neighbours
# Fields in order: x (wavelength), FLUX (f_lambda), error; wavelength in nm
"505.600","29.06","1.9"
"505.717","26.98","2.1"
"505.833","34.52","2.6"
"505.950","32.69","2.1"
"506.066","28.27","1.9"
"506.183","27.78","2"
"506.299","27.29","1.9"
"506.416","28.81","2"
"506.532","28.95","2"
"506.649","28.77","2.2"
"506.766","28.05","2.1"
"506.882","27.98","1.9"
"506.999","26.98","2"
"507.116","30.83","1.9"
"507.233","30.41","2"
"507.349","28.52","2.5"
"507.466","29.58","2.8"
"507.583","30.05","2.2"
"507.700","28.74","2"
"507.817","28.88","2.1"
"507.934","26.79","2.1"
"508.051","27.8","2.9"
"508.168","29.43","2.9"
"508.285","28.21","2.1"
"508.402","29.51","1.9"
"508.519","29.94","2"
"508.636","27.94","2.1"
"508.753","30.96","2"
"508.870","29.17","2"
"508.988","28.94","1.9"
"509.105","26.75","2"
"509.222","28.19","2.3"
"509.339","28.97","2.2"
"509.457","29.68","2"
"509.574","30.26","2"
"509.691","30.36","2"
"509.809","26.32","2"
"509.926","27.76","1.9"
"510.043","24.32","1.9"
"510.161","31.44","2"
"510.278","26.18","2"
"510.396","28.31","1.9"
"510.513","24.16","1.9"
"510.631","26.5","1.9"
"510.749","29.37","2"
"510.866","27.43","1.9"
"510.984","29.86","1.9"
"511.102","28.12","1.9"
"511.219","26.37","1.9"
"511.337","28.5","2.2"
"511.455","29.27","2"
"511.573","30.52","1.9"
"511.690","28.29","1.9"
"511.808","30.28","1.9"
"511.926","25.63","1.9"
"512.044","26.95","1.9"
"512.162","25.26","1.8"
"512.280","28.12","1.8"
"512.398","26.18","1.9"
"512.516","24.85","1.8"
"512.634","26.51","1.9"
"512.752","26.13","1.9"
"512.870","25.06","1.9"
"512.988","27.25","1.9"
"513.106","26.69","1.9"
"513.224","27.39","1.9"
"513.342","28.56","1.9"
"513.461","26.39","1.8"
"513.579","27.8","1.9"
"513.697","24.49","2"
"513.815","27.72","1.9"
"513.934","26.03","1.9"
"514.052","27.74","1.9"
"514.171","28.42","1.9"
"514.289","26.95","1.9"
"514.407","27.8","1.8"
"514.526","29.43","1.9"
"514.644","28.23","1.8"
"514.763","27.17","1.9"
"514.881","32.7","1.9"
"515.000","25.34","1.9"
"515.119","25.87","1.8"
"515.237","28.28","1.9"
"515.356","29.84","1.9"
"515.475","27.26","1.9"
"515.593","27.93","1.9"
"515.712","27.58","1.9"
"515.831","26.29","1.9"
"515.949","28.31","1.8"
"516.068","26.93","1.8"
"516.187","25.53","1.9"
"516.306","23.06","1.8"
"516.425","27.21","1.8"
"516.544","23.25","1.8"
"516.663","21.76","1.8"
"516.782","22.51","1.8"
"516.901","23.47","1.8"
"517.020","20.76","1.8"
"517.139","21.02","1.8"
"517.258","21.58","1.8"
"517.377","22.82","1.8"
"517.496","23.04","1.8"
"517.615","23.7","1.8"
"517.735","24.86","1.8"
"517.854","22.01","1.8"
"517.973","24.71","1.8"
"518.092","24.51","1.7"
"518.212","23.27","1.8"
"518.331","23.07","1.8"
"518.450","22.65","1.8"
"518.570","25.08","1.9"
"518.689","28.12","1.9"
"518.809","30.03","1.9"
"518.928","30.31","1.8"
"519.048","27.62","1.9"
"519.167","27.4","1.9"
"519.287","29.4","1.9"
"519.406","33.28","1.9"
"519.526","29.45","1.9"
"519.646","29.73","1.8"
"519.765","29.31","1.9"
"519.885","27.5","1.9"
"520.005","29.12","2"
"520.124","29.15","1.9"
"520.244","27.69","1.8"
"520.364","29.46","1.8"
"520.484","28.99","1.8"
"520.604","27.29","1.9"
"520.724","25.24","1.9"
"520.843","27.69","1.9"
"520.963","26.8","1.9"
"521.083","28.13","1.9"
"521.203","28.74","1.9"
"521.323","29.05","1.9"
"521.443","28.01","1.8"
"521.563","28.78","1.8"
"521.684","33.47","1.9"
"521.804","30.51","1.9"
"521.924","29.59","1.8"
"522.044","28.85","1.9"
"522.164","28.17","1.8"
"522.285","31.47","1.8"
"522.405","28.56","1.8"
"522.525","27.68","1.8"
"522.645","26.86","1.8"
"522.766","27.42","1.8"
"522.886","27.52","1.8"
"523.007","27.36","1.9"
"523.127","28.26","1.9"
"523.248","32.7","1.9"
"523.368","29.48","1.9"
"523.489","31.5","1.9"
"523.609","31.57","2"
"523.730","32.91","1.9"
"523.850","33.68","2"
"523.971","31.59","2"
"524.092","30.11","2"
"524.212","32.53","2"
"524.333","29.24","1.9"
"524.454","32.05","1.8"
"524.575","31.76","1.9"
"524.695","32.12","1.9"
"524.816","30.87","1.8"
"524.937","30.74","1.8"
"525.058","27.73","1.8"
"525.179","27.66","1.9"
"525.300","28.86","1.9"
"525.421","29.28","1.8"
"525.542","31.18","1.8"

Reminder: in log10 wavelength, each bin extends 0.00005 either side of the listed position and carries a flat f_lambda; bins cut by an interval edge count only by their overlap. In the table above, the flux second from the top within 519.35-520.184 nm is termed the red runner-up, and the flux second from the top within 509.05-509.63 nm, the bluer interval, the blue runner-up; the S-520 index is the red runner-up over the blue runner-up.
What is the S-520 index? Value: 1.00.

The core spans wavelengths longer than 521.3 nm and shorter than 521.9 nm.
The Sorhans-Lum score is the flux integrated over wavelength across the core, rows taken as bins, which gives 18.0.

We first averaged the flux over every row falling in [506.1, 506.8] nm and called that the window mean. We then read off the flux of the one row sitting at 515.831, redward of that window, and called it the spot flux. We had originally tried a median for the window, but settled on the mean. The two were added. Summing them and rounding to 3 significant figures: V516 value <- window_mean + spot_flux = 54.6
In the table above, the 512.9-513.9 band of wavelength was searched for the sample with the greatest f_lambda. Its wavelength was 513.342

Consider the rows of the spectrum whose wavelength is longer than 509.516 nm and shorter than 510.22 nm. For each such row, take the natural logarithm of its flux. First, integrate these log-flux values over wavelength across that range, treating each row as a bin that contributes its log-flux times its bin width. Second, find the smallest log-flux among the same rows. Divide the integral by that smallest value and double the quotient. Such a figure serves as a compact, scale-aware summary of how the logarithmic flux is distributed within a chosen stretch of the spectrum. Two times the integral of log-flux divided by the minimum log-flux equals 1.5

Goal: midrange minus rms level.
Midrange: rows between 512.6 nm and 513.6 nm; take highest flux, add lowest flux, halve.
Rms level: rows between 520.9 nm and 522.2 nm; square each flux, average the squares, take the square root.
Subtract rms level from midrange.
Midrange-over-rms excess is -2.3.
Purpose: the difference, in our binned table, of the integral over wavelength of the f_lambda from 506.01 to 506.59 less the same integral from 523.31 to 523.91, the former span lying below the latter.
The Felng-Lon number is -2.7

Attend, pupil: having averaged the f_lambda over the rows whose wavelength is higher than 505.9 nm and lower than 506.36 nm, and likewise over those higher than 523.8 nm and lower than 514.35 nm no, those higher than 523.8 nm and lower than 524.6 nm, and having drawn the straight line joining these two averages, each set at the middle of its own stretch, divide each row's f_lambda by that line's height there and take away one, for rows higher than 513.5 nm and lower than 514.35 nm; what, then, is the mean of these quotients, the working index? -0.10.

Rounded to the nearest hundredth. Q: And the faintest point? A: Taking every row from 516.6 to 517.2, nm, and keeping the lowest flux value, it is 20.76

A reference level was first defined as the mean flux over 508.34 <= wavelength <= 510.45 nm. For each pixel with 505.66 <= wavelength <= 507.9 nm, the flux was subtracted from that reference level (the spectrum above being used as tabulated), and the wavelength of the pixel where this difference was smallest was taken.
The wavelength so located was 505.833 nm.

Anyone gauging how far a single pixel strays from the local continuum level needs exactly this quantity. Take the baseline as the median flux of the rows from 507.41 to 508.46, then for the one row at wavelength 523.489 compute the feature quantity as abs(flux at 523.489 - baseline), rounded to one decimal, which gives 2.6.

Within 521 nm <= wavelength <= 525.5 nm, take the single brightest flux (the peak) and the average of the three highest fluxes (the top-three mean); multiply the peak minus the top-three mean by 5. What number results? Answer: 1.6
